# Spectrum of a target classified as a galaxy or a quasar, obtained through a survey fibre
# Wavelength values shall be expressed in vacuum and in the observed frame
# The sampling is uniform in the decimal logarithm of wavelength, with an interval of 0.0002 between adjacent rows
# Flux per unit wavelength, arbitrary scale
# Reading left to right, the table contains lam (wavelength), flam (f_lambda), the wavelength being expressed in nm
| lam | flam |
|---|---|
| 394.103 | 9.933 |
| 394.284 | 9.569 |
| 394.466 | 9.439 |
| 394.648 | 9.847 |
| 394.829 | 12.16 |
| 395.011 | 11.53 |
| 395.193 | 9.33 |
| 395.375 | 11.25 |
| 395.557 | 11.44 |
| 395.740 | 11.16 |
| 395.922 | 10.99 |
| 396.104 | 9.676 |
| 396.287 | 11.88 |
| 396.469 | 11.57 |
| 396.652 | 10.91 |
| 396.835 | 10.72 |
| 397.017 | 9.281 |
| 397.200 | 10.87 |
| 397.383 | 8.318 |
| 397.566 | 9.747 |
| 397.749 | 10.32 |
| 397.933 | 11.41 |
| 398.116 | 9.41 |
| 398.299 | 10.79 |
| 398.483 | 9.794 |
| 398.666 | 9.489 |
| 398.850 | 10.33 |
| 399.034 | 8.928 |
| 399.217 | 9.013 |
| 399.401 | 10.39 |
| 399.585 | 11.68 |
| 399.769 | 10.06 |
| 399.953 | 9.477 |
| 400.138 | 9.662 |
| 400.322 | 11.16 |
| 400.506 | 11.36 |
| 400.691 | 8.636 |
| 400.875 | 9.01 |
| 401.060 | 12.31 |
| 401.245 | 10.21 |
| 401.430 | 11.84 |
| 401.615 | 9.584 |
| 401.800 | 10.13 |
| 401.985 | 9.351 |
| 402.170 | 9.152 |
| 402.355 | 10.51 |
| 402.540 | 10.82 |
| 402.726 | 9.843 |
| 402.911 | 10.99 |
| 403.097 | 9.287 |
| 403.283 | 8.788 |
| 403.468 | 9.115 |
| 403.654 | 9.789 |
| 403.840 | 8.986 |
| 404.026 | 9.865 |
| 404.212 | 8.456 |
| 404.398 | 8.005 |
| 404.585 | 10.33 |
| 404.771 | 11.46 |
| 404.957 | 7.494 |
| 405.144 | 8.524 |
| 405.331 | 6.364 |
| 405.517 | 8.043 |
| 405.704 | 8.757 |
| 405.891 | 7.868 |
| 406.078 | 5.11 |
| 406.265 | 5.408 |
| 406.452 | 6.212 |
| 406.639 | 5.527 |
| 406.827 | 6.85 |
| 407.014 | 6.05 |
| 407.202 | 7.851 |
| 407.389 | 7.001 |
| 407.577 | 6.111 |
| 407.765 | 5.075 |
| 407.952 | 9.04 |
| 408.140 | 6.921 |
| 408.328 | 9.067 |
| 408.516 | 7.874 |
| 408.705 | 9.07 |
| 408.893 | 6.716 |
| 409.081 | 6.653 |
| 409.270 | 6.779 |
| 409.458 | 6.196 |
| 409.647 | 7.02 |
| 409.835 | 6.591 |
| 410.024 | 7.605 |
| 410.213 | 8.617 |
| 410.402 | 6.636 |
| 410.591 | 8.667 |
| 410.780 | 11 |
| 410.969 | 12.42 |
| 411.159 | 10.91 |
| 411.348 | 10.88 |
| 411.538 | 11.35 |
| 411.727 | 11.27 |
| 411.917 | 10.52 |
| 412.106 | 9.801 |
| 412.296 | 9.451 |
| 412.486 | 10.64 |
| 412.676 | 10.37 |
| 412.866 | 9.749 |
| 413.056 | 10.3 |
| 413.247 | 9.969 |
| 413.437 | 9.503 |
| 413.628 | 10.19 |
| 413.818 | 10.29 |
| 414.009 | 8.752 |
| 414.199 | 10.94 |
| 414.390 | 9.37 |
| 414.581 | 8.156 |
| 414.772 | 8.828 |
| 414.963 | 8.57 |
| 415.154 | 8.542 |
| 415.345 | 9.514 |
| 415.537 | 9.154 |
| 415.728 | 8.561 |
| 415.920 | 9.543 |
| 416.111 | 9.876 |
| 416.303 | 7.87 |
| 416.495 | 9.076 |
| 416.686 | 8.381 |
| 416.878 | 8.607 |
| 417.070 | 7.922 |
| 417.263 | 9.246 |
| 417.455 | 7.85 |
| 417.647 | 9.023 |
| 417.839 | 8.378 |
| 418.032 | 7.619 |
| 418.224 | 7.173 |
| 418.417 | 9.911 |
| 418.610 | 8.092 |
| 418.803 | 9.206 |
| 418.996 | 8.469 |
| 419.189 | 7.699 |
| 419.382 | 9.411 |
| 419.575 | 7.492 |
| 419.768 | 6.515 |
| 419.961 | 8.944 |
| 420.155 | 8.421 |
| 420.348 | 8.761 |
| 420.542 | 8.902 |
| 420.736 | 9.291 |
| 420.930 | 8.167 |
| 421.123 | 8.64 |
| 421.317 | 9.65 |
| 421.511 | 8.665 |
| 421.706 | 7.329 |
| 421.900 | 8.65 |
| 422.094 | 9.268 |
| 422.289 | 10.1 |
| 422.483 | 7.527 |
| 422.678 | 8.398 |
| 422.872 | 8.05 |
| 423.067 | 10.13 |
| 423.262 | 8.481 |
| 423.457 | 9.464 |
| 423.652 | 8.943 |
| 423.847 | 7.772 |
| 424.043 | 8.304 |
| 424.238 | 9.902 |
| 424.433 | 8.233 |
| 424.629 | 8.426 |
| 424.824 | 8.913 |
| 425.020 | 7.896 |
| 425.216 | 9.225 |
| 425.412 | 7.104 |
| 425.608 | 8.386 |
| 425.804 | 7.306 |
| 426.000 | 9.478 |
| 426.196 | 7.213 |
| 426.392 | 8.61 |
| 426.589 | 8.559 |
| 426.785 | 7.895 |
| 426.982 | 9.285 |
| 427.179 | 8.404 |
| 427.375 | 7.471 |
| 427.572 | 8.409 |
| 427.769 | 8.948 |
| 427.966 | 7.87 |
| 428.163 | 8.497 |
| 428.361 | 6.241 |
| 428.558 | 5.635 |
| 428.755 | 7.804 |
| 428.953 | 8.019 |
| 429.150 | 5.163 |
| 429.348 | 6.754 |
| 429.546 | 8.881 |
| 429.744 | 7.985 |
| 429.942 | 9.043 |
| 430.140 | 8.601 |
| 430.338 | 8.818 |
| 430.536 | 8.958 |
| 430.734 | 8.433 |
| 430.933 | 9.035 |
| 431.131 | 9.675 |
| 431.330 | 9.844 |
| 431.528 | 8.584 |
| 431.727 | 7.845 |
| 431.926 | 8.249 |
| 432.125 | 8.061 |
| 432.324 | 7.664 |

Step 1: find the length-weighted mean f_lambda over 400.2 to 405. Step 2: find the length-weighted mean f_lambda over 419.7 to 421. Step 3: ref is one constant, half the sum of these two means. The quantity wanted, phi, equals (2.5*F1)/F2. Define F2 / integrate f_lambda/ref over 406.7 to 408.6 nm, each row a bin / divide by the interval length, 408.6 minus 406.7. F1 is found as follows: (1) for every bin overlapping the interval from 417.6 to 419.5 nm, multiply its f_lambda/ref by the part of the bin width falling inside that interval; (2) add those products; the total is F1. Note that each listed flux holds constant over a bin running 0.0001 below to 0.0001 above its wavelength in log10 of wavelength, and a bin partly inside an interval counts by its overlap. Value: 5.6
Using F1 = 1.8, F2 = 0.8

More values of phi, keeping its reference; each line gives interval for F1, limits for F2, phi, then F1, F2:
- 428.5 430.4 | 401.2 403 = 3.6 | 1.6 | 1.1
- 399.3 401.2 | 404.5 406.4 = 6.2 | 2.1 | 0.9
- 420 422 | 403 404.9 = 4.6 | 1.9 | 1.0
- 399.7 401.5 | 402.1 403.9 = 4.8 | 2.0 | 1.1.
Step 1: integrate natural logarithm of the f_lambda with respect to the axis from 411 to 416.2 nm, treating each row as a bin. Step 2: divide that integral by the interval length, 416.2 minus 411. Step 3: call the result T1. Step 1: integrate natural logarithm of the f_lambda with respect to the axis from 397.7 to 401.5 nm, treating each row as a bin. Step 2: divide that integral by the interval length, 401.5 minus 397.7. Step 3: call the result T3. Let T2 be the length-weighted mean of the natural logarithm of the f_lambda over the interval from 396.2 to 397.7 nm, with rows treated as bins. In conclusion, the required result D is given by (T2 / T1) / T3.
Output 0.441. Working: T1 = 2.28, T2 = 2.34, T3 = 2.32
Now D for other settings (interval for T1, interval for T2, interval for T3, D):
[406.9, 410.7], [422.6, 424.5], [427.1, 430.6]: 0.536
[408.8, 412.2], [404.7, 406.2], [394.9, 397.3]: 0.397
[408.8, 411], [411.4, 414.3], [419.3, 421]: 0.538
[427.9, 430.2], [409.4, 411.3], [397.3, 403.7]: 0.463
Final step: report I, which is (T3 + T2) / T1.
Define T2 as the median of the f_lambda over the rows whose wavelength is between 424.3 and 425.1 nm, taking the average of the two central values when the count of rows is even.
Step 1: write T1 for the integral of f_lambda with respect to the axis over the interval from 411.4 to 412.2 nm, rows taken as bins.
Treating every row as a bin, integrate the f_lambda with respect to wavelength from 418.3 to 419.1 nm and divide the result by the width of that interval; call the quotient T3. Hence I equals 2.00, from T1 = 8.60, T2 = 8.3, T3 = 8.9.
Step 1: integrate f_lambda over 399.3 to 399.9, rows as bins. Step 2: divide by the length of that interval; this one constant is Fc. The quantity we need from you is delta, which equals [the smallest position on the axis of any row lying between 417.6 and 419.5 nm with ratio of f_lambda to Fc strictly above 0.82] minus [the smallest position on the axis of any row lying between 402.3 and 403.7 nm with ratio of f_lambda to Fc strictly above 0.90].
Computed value 15.29 nm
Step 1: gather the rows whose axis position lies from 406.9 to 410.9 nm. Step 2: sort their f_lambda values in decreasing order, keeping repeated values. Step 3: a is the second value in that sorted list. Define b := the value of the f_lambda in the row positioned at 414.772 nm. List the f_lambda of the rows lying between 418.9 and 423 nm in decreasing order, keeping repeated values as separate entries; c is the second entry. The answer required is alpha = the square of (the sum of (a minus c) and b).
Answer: 68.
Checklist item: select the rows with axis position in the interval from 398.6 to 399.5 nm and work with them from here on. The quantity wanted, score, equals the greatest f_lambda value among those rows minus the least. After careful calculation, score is 1.5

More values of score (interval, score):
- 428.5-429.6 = 3.7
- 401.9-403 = 1.8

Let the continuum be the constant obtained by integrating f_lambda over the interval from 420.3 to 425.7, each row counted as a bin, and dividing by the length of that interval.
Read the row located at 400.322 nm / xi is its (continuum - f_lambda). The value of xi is -2.5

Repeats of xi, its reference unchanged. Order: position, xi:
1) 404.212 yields 0.2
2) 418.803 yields -0.5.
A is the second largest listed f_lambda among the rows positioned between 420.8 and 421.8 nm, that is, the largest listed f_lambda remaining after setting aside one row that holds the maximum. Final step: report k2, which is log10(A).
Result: 0.94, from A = 8.665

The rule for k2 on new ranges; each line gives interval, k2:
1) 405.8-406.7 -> 0.79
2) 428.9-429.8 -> 0.90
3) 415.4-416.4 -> 0.98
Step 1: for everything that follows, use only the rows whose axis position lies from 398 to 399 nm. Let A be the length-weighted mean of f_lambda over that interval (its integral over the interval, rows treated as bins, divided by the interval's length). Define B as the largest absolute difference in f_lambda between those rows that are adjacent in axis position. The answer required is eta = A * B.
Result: 14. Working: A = 9.9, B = 1.4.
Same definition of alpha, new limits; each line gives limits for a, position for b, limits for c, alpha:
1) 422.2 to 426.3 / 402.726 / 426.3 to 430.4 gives 119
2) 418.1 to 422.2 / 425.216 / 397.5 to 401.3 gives 52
